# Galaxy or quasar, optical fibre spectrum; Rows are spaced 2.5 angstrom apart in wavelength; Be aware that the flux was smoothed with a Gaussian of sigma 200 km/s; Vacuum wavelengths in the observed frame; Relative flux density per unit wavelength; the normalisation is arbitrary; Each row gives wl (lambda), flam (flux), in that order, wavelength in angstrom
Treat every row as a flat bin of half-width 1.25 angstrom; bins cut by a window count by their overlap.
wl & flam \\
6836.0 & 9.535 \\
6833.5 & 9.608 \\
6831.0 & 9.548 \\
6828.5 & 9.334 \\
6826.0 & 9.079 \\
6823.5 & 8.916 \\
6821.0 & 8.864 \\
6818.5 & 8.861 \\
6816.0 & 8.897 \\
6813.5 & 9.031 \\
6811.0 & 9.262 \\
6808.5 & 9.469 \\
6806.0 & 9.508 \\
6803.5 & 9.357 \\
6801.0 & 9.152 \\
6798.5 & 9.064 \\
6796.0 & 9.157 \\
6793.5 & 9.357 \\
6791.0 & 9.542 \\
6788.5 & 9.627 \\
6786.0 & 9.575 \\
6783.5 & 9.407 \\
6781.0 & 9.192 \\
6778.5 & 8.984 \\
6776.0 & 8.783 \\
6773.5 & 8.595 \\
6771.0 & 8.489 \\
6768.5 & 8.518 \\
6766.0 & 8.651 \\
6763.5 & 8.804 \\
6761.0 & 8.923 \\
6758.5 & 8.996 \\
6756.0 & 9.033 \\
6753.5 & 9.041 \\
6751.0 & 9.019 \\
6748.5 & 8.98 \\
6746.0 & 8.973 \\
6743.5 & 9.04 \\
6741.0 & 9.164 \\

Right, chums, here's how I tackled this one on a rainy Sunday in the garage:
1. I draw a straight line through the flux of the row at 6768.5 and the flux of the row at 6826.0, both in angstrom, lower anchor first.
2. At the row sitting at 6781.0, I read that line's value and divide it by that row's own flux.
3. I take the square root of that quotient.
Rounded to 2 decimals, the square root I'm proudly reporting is 0.97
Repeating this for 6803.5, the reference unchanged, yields 0.97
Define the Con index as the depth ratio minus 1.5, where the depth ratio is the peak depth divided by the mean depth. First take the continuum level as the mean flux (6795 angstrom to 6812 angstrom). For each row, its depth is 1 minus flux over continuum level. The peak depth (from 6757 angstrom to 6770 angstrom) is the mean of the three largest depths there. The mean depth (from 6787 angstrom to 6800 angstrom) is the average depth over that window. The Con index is -11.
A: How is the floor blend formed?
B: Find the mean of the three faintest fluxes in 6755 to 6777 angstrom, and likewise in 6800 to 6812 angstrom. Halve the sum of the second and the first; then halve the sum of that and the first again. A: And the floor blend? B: 8.7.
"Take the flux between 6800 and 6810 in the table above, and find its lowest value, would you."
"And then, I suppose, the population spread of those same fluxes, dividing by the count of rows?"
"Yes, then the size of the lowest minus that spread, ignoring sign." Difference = 9.0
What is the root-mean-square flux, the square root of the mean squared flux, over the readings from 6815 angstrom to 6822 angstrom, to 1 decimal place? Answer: 8.9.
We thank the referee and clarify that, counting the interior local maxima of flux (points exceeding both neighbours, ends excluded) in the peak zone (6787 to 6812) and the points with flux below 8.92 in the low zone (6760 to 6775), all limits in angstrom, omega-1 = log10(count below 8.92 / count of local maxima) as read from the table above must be 0.70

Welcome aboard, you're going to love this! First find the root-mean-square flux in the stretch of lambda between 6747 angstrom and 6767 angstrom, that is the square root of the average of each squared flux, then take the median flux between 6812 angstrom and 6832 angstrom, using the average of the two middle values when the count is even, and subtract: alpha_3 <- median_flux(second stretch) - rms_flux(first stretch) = 0.0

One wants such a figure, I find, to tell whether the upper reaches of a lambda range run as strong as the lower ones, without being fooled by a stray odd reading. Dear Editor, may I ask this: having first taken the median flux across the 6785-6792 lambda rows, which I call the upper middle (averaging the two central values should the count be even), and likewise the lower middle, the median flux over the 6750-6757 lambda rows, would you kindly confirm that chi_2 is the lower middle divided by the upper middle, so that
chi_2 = 0.94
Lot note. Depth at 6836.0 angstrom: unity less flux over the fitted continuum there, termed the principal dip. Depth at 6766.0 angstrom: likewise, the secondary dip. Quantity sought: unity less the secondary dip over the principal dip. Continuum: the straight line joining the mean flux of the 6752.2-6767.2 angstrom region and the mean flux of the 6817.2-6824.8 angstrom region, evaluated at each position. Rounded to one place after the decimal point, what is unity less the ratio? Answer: 1.4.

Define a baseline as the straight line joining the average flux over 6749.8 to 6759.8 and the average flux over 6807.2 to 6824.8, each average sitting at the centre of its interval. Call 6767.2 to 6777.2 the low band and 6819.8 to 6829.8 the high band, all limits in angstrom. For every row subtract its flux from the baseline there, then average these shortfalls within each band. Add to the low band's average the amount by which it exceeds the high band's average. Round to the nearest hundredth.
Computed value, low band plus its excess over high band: 0.87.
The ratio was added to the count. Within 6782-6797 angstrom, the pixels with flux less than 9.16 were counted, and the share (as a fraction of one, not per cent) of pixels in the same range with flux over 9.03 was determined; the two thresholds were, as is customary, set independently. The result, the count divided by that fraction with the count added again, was 2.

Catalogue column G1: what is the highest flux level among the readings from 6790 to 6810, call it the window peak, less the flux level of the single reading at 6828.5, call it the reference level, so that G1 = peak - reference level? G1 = 0.21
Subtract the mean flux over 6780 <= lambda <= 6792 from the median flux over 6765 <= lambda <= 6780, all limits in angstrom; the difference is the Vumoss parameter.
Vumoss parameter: -0.8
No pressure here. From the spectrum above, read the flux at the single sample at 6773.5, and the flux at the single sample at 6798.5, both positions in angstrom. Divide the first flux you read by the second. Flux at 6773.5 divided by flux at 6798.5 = 0.95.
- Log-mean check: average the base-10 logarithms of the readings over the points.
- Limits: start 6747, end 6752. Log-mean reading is 0.954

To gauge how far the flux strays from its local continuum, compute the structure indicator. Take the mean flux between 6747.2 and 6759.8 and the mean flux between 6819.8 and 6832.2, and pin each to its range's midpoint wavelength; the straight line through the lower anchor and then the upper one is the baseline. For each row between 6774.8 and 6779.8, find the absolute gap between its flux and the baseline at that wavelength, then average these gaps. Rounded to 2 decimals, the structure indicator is 0.17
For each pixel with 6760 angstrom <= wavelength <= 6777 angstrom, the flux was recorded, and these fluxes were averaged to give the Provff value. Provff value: 8.68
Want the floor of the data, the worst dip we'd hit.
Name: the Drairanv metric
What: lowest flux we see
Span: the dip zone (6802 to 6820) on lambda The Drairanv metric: 8.861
